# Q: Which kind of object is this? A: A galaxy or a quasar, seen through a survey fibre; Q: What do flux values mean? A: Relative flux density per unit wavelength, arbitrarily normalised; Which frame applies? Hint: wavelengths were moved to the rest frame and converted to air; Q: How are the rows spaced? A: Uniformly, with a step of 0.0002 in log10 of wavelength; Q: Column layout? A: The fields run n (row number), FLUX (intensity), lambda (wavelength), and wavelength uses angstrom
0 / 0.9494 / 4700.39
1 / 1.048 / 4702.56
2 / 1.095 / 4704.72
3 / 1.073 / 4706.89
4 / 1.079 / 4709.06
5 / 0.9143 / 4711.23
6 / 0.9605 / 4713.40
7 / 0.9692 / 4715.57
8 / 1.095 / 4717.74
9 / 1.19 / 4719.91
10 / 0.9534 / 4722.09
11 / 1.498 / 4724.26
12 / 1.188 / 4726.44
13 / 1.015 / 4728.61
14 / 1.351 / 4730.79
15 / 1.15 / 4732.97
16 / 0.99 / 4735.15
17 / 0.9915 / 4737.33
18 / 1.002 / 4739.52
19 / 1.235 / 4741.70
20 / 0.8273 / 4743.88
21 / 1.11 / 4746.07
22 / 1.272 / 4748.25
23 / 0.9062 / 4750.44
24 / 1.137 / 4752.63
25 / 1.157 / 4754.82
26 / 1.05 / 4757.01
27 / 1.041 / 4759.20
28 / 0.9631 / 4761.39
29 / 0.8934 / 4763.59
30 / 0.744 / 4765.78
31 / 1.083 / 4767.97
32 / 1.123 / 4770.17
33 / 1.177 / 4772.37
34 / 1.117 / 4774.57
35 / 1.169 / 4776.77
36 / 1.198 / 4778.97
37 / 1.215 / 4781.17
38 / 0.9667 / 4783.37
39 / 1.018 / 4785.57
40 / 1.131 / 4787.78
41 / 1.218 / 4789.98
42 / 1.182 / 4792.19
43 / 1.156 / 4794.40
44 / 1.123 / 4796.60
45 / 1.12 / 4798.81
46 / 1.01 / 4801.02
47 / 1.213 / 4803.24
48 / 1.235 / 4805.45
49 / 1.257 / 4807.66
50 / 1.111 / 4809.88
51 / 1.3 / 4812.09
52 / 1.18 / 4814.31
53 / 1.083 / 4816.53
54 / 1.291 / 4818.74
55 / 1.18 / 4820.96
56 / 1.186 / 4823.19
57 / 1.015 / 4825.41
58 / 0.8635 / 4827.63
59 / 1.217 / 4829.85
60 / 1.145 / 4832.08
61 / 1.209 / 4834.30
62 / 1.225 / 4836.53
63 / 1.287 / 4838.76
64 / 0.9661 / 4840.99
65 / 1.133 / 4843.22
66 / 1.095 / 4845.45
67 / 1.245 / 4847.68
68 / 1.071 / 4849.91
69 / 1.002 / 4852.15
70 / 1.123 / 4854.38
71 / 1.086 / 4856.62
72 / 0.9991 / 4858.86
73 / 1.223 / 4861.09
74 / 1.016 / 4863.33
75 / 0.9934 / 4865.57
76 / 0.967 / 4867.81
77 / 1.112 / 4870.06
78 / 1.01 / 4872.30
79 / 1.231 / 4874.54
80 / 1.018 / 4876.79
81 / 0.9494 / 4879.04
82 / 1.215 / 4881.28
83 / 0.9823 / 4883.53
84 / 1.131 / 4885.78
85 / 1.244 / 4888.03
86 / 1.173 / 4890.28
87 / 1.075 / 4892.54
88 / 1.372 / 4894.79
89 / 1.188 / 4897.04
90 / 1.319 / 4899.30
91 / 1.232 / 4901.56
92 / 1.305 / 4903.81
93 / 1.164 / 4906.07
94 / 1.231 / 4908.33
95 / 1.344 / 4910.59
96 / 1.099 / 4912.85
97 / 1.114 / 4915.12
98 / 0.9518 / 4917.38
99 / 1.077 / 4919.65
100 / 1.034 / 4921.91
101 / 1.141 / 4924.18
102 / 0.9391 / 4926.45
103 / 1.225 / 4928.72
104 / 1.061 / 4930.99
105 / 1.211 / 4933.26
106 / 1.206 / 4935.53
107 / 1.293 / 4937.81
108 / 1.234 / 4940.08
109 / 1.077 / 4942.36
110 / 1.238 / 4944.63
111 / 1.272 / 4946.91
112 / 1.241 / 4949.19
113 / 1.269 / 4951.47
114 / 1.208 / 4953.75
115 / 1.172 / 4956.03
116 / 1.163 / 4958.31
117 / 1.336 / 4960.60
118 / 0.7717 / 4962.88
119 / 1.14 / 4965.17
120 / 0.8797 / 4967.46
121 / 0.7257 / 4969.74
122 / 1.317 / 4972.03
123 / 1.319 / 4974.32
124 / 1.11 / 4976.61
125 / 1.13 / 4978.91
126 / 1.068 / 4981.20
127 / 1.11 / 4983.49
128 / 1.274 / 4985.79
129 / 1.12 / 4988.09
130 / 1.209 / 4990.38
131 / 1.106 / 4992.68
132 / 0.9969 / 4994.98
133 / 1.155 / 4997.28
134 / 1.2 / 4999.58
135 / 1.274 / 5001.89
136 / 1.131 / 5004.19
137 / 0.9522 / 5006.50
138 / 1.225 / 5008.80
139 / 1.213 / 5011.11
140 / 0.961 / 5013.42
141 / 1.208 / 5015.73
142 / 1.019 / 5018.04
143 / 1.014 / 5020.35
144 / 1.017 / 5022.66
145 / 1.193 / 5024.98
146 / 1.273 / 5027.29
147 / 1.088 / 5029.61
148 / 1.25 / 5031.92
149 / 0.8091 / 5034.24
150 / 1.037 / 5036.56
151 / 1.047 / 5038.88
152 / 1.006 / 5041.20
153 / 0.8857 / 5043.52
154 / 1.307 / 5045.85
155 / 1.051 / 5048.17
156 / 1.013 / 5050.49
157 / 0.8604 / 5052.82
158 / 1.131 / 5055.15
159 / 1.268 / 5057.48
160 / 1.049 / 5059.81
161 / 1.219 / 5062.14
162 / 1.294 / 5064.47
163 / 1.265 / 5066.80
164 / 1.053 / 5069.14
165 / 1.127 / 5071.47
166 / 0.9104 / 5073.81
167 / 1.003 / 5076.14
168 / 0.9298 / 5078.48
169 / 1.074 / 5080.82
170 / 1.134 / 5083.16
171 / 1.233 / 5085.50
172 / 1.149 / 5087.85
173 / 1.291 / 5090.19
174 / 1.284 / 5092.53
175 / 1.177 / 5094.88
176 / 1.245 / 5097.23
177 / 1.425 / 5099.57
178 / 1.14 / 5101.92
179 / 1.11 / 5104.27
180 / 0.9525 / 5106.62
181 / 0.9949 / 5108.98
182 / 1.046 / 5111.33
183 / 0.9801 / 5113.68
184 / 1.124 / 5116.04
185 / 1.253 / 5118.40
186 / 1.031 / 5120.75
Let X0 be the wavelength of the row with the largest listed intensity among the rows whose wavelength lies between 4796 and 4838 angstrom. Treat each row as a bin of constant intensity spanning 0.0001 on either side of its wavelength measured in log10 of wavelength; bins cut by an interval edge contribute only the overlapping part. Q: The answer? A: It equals 4812.09 angstrom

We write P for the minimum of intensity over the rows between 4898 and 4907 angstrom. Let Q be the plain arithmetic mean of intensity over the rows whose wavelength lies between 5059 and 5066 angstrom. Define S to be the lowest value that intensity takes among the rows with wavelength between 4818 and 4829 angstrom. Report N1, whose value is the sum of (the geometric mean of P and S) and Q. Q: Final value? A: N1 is 2.19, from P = 1.164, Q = 1.19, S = 0.8635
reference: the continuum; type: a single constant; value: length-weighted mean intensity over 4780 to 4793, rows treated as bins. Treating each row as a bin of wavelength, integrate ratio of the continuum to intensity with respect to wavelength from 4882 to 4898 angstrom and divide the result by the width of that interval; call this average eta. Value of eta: 0.97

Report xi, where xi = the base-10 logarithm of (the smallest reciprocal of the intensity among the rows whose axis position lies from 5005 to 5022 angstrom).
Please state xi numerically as -0.088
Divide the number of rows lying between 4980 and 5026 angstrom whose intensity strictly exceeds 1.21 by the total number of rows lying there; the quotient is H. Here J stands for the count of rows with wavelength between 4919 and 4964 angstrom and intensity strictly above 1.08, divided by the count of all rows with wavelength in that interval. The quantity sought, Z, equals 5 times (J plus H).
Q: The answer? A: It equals 4.5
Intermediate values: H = 0.20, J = 0.70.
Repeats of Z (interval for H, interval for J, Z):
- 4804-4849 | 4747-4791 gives 5.0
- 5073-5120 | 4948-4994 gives 5.5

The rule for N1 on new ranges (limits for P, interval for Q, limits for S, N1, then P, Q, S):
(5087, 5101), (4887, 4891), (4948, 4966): 2.15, 1.149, 1.21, 0.7717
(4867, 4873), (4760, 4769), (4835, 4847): 1.89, 0.967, 0.92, 0.9661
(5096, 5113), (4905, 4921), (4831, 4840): 2.18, 0.9525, 1.14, 1.145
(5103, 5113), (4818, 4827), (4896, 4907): 2.22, 0.9525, 1.17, 1.164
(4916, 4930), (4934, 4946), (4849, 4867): 2.18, 0.9391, 1.21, 0.9934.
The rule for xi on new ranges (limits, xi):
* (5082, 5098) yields -0.111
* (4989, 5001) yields -0.082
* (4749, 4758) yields -0.063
